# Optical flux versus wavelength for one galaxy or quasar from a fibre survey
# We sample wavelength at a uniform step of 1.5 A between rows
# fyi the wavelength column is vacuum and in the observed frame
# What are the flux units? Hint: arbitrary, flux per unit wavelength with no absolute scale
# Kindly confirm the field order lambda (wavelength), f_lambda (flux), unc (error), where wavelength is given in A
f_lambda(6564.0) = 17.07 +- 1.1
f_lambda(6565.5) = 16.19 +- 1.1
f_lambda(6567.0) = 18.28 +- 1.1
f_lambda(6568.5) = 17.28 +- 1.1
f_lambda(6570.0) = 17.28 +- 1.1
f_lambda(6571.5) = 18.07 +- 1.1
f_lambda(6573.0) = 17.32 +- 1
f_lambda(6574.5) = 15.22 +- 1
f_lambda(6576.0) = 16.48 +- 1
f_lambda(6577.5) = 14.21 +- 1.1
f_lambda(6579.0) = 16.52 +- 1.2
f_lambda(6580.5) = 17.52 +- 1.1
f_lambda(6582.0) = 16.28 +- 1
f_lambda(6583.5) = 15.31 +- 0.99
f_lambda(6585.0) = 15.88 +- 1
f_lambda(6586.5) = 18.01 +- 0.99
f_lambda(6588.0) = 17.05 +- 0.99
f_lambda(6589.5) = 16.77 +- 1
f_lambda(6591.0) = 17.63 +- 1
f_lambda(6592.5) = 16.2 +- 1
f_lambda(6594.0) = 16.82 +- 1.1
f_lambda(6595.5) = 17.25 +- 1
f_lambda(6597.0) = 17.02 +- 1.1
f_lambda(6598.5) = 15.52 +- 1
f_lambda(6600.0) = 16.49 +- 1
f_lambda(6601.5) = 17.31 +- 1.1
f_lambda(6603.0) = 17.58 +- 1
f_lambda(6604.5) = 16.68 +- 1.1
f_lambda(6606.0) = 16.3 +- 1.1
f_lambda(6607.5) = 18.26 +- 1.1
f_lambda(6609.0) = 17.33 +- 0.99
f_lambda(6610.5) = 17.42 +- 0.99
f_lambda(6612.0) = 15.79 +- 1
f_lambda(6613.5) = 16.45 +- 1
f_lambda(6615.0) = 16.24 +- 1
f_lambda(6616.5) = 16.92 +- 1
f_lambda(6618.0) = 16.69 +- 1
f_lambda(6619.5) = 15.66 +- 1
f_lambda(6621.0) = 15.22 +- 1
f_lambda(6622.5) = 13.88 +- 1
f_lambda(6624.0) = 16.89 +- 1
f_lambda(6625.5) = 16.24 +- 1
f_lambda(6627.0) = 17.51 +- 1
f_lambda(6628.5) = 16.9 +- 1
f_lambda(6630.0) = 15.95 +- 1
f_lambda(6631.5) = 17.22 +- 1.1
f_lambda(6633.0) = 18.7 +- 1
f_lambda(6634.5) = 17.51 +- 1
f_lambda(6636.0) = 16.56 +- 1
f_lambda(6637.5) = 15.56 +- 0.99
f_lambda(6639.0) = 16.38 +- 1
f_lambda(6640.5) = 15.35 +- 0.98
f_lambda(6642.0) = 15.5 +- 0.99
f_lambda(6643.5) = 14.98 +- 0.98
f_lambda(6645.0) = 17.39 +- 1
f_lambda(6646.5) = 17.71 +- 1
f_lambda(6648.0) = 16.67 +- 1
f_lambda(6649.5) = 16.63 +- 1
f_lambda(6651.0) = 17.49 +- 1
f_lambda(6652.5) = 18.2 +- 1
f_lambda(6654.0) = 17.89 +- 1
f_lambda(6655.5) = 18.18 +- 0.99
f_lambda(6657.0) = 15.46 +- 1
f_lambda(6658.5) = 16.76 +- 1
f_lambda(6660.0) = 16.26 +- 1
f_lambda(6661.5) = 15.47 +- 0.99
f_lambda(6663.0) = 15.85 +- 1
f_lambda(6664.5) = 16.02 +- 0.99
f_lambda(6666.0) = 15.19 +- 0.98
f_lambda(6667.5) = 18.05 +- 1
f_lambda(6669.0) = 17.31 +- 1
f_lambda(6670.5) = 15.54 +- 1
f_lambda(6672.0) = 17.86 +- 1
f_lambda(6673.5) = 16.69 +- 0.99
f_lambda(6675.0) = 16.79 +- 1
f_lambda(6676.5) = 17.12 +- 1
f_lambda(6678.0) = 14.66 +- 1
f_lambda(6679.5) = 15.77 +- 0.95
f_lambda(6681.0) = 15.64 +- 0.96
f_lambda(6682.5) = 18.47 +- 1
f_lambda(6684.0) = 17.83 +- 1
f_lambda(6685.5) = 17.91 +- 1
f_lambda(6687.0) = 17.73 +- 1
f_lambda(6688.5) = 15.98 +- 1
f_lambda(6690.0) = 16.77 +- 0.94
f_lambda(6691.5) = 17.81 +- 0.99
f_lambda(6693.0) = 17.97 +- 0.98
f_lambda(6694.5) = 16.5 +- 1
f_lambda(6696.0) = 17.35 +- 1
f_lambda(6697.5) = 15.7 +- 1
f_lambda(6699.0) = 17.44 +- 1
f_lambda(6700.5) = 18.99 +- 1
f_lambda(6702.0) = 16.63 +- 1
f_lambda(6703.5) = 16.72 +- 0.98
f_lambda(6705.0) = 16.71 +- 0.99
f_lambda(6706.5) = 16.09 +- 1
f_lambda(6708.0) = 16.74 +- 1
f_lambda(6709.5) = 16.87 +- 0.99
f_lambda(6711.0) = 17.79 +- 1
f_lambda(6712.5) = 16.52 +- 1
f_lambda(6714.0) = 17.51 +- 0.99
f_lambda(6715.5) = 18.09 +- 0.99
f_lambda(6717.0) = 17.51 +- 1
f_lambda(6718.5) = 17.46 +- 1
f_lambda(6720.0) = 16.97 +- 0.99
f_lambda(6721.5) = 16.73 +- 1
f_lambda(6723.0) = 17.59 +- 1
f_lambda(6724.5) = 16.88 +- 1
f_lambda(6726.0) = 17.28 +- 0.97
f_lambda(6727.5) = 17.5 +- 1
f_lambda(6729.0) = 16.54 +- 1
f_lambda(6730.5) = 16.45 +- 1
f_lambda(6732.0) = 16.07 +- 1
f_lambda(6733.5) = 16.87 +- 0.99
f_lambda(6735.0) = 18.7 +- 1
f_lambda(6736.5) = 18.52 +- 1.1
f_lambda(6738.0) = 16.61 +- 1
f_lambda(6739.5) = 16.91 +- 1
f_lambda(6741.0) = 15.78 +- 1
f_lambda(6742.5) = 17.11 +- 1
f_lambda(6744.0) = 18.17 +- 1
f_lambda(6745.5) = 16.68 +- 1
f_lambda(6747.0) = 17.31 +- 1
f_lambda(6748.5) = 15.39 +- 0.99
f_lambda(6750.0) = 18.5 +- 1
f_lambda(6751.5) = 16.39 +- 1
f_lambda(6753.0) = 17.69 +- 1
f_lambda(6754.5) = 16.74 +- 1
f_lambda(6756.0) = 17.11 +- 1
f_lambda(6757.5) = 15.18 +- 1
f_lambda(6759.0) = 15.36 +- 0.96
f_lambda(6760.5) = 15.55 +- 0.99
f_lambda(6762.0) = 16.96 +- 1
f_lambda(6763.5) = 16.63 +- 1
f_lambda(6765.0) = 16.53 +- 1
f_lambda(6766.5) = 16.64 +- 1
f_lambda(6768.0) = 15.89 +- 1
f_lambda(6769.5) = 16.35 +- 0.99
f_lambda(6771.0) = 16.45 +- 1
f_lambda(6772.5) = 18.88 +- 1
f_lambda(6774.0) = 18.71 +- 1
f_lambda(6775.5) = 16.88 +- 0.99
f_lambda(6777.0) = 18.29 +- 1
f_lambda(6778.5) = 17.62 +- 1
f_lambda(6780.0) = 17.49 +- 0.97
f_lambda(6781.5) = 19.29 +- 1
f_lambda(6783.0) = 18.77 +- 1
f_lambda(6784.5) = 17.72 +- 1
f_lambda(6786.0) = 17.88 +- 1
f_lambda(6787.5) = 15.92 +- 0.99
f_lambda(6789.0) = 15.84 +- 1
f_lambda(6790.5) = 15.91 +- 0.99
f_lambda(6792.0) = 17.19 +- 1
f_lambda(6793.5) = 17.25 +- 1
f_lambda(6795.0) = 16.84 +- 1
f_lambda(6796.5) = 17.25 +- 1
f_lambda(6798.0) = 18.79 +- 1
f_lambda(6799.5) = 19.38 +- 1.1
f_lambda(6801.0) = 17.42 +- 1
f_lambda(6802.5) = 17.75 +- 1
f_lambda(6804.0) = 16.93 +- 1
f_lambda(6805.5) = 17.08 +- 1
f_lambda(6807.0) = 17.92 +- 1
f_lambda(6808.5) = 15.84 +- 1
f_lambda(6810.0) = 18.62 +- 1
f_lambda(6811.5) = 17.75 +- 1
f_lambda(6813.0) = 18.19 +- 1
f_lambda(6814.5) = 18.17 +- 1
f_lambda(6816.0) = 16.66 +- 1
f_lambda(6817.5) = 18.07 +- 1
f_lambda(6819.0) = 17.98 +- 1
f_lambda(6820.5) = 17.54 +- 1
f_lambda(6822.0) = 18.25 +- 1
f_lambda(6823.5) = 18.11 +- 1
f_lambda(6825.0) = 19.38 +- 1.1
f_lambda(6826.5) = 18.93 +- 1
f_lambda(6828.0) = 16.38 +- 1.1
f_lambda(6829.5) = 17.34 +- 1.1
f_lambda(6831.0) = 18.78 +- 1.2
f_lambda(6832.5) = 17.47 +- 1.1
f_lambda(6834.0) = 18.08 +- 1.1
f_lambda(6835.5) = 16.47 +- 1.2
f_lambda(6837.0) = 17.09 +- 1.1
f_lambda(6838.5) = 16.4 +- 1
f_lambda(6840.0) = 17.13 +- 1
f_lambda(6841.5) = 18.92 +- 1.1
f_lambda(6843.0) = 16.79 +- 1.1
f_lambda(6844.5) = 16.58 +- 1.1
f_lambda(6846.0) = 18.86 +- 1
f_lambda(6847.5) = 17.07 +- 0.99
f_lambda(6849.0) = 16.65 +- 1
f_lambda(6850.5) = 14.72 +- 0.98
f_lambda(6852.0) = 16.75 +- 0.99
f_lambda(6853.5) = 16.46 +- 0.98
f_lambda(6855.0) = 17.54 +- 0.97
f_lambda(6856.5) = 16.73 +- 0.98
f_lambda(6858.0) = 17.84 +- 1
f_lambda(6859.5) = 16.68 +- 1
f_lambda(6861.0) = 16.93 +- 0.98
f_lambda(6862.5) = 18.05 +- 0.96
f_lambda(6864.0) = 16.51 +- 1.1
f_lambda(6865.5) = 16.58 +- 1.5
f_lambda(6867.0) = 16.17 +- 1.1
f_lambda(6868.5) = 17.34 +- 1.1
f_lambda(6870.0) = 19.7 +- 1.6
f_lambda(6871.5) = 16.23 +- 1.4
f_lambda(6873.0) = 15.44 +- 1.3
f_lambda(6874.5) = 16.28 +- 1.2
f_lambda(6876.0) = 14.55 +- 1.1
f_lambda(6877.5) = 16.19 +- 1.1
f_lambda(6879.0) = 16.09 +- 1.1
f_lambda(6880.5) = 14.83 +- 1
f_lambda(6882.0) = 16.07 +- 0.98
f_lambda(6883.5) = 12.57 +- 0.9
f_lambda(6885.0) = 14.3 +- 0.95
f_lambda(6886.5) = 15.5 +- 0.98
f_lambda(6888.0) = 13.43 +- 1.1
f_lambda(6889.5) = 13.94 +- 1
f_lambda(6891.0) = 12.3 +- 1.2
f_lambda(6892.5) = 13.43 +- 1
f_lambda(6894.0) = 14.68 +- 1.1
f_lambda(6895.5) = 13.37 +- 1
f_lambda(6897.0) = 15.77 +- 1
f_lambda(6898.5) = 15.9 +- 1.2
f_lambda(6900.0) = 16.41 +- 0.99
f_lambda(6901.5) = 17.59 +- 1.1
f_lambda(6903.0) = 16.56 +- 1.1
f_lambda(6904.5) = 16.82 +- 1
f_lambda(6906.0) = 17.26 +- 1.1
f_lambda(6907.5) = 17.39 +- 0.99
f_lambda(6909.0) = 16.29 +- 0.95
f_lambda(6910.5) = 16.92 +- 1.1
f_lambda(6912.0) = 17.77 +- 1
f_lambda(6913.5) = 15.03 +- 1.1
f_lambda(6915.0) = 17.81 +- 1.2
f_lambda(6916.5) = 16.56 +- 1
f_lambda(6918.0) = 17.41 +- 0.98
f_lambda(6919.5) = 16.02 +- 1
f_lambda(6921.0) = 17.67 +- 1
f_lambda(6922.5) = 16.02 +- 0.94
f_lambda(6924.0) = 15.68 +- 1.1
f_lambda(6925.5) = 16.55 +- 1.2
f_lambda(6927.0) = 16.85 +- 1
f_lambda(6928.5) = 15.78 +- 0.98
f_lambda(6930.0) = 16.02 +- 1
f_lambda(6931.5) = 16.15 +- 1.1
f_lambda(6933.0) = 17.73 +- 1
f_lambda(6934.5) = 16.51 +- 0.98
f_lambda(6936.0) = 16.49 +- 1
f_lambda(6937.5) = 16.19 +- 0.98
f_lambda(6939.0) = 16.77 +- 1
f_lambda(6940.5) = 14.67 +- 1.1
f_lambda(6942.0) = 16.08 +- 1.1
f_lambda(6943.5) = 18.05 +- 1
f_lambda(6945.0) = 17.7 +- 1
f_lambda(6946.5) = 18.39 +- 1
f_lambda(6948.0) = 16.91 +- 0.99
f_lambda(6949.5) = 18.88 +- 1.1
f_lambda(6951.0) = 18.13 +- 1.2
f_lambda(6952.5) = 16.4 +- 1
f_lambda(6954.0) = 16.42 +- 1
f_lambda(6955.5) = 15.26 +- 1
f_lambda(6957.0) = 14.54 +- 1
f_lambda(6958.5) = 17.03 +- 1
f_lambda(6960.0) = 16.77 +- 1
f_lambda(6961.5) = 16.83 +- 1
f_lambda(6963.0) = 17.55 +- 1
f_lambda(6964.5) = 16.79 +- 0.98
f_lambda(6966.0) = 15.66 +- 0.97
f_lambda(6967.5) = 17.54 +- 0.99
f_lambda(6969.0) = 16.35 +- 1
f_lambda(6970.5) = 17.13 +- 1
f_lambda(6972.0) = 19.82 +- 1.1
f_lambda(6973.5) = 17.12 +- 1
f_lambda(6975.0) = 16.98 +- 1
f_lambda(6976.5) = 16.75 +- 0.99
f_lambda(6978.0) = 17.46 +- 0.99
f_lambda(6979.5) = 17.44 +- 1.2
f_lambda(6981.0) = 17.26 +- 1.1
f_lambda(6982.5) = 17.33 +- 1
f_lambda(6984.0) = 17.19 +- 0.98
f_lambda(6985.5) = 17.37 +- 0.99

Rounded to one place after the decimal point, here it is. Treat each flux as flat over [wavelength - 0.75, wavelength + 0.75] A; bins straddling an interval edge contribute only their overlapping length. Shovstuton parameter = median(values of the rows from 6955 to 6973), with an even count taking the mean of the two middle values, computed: 16.8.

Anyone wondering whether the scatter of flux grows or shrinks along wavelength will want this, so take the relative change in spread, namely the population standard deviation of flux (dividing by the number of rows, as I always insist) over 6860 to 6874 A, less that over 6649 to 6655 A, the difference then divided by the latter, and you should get 1.01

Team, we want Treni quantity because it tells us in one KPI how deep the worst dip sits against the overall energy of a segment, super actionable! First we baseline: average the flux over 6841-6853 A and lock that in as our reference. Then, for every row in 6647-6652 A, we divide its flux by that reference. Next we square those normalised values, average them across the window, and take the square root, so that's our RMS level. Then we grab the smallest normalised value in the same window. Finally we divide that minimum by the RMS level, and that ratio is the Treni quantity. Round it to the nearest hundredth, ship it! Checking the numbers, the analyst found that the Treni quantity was 0.98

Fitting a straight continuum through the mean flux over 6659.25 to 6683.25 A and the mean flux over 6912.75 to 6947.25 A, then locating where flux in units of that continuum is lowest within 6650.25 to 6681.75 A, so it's 6678.0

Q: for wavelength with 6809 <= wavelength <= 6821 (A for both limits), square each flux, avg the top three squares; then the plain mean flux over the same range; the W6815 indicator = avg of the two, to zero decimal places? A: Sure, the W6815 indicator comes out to 177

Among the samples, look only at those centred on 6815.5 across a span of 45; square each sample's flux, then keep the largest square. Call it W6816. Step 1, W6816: 376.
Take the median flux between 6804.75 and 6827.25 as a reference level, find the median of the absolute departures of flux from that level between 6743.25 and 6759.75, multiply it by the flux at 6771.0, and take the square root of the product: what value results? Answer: 4.68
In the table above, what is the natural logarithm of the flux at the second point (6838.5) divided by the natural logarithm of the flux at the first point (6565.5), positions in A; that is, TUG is 1.00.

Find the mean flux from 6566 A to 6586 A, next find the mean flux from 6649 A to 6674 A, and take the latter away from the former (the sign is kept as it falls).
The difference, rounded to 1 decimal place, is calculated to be -0.2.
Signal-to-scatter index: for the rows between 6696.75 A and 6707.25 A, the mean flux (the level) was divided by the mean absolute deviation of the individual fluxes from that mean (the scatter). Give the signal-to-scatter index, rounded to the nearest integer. 22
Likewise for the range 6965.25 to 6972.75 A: 16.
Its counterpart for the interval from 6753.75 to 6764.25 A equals 22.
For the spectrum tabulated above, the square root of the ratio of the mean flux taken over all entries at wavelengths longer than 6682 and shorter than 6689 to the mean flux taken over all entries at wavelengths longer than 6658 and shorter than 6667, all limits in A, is 1.05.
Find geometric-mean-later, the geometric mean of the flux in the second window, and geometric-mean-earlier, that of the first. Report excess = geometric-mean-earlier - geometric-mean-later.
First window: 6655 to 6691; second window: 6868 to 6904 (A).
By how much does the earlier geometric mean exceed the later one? 1.3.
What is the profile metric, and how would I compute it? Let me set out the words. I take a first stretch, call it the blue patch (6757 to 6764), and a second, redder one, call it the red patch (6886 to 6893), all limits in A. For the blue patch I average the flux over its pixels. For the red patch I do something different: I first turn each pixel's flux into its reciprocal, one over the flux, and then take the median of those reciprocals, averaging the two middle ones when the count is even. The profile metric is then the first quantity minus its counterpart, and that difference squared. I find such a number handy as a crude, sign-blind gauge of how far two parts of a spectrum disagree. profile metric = 252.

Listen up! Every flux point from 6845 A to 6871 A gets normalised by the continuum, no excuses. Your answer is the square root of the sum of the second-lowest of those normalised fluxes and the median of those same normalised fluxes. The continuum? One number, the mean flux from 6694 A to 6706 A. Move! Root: 1.39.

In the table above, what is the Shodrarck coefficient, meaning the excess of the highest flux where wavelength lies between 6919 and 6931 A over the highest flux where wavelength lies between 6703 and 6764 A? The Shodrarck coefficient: -1.0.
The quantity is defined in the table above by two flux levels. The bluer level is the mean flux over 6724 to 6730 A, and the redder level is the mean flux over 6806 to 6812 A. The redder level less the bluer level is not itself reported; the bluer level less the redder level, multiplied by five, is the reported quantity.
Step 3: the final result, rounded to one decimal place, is -2.4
